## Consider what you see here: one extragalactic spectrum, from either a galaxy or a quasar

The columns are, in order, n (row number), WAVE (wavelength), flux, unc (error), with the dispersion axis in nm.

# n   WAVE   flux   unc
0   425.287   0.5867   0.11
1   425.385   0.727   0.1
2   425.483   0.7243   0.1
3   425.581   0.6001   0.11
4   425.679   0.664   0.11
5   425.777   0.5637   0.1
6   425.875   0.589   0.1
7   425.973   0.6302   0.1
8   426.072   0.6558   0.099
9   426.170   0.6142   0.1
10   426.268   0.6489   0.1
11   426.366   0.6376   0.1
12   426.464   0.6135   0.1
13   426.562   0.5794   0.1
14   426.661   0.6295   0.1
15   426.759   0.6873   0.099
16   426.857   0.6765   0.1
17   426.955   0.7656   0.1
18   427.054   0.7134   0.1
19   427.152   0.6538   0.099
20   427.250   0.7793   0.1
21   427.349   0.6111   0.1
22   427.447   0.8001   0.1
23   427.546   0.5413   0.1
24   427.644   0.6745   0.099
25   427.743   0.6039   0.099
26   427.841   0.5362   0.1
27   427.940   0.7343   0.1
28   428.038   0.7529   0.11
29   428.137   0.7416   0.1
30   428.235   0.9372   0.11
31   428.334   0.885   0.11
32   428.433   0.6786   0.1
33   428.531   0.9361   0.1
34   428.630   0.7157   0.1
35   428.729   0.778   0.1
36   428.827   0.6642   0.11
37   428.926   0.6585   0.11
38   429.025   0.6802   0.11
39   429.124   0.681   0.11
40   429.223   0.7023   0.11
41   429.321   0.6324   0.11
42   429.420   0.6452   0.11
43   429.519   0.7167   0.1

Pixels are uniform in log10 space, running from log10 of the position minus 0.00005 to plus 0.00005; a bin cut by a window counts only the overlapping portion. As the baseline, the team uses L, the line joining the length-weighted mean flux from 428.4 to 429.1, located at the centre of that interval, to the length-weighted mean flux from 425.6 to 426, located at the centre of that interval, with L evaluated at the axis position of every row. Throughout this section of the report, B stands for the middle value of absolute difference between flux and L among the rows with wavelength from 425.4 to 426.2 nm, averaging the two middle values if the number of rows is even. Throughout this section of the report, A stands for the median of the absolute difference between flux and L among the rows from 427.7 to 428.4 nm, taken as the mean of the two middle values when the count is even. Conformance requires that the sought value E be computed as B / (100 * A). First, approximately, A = 0.085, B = 0.029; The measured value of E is 0.003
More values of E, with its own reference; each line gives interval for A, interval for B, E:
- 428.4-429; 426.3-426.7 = 0.003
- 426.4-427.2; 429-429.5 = 0.021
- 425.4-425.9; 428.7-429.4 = 0.014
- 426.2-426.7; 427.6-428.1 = 0.026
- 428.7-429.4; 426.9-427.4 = 0.010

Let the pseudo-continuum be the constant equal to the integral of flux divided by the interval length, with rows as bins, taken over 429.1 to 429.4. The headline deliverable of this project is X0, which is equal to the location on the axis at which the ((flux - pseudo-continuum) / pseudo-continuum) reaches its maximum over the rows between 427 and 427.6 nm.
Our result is 427.447 nm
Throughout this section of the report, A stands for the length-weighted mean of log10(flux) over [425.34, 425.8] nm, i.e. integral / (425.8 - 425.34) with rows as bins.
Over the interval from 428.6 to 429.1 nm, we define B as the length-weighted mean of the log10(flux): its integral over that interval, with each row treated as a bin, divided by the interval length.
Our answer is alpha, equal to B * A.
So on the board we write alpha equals 0.029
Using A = -0.182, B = -0.16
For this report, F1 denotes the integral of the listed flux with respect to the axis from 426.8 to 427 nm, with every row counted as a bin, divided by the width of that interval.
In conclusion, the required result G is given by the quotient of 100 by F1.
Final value 139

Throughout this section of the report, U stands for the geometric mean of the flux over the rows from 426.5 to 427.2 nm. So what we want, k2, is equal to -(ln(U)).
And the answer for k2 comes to 0.40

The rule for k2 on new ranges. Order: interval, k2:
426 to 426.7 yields 0.47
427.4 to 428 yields 0.44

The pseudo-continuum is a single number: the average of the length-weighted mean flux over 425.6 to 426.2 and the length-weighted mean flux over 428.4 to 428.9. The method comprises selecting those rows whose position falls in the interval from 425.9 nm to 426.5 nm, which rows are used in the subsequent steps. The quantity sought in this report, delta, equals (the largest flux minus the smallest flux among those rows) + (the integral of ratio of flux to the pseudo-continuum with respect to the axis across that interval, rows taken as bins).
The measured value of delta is 0.60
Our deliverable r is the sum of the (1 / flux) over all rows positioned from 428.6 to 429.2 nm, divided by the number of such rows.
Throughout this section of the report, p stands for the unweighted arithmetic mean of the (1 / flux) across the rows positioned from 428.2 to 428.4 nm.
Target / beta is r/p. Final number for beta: 1.31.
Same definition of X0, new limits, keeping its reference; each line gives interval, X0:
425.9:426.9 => 426.759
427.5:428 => 427.940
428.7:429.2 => 428.729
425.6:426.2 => 425.679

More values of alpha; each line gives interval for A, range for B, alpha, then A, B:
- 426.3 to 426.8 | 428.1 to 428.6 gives 0.017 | -0.202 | -0.08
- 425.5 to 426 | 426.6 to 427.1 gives 0.034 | -0.212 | -0.16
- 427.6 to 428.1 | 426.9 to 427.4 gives 0.028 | -0.182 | -0.15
